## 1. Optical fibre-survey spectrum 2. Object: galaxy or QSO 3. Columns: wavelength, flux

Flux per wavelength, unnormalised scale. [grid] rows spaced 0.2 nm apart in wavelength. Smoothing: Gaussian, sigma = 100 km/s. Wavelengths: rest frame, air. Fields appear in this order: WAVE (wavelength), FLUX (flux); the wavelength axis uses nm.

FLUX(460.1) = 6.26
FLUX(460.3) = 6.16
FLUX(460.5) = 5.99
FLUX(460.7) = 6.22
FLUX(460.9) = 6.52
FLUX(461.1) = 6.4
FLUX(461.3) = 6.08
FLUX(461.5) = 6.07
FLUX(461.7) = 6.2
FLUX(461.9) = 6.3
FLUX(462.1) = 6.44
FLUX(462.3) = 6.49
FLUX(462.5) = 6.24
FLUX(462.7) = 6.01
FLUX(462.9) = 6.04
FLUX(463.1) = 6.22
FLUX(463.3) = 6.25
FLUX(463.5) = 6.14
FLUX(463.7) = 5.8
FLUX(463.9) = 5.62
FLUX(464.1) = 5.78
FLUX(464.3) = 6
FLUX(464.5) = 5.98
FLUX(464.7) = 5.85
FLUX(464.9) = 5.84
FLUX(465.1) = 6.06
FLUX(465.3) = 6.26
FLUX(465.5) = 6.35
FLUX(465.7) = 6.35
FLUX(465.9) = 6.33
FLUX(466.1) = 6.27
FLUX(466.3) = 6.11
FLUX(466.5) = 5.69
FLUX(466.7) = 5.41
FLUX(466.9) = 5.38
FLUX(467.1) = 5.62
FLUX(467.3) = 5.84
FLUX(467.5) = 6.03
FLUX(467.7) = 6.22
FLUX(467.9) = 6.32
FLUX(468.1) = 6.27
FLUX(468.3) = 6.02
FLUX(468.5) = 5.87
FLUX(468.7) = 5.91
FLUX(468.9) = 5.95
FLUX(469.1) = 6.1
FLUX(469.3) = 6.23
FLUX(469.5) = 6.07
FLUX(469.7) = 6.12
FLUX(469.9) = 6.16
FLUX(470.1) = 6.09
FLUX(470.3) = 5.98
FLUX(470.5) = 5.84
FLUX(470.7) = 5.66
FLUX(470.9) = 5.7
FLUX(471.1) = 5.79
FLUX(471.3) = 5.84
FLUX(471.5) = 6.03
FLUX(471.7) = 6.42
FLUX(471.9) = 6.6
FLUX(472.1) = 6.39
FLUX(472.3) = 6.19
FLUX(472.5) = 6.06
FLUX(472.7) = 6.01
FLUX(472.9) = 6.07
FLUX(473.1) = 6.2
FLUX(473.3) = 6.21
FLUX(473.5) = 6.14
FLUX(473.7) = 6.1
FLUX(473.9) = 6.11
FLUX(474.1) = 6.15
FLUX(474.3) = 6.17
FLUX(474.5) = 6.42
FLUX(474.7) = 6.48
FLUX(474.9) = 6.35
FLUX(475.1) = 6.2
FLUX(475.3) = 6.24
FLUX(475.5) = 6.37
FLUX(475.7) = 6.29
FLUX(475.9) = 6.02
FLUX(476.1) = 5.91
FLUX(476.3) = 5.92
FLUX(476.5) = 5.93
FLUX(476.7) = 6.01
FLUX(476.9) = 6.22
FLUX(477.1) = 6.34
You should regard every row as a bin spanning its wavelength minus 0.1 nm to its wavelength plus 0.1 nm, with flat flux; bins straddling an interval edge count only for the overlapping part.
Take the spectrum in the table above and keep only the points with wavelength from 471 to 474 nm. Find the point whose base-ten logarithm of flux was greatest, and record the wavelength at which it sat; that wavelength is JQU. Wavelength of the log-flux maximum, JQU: 471.9 nm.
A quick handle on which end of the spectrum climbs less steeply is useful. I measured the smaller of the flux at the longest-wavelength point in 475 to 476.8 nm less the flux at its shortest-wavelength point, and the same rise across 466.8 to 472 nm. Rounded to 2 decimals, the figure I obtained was -0.19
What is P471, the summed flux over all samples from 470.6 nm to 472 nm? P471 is 42.0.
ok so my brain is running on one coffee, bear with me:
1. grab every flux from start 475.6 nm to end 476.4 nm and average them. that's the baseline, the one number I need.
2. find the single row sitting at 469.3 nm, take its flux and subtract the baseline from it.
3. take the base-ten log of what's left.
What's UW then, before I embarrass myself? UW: -0.71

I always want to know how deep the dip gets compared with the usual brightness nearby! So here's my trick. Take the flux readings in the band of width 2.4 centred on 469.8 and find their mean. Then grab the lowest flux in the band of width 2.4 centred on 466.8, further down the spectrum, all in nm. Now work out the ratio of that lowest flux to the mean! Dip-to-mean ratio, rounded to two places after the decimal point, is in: 0.90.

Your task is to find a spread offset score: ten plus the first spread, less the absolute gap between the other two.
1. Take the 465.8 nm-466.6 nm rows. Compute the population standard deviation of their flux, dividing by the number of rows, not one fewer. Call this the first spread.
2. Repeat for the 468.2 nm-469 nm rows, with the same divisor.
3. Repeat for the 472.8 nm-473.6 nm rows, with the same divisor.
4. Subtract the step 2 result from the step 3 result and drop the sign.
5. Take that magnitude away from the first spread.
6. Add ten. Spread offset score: 10.25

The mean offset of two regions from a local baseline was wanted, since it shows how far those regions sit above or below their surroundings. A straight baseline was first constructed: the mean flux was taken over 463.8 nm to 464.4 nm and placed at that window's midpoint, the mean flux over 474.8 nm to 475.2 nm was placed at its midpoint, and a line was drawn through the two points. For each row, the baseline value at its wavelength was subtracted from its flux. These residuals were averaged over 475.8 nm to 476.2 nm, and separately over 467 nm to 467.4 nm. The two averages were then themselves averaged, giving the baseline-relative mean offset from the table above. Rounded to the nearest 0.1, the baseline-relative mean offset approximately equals -0.3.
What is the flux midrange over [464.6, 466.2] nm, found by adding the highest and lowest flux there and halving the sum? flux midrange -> 6.1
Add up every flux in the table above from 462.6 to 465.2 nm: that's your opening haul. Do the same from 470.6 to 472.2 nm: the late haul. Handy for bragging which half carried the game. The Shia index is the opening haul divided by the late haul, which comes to 1.6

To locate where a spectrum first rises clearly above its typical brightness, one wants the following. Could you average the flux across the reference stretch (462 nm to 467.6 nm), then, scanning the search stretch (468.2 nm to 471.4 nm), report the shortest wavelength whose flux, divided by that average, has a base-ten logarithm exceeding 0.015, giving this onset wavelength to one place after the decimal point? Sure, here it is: 469.3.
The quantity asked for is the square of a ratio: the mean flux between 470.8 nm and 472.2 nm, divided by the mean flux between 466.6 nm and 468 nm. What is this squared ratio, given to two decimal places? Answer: 1.10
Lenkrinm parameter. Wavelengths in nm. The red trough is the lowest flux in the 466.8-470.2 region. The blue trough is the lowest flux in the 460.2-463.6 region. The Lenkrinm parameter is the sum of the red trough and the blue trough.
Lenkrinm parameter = 11.4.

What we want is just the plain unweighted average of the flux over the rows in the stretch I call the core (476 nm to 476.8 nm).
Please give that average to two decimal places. 5.94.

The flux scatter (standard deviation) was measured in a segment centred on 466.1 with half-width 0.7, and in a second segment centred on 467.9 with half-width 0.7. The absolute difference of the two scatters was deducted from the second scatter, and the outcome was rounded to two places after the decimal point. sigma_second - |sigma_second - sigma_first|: 0.01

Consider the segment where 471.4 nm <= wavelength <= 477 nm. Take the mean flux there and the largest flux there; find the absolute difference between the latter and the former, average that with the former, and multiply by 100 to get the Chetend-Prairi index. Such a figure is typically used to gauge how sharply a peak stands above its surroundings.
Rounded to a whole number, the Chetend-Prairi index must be 330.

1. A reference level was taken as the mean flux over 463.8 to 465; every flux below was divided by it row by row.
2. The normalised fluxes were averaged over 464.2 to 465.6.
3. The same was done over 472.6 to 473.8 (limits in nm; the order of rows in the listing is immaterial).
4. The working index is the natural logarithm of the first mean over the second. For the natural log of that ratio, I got -0.012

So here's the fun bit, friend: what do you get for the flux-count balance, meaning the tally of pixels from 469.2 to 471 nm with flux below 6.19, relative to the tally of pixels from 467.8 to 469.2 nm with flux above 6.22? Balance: 4.0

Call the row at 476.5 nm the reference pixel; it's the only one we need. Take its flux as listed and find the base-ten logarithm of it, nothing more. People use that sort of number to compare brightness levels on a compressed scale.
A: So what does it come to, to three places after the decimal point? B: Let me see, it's 0.773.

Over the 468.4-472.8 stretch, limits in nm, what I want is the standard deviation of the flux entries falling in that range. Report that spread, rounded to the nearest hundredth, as 0.23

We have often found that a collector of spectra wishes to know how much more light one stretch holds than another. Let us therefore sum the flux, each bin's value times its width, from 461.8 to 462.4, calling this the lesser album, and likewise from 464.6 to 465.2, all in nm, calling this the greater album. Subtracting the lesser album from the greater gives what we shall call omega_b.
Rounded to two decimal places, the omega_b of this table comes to -0.30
